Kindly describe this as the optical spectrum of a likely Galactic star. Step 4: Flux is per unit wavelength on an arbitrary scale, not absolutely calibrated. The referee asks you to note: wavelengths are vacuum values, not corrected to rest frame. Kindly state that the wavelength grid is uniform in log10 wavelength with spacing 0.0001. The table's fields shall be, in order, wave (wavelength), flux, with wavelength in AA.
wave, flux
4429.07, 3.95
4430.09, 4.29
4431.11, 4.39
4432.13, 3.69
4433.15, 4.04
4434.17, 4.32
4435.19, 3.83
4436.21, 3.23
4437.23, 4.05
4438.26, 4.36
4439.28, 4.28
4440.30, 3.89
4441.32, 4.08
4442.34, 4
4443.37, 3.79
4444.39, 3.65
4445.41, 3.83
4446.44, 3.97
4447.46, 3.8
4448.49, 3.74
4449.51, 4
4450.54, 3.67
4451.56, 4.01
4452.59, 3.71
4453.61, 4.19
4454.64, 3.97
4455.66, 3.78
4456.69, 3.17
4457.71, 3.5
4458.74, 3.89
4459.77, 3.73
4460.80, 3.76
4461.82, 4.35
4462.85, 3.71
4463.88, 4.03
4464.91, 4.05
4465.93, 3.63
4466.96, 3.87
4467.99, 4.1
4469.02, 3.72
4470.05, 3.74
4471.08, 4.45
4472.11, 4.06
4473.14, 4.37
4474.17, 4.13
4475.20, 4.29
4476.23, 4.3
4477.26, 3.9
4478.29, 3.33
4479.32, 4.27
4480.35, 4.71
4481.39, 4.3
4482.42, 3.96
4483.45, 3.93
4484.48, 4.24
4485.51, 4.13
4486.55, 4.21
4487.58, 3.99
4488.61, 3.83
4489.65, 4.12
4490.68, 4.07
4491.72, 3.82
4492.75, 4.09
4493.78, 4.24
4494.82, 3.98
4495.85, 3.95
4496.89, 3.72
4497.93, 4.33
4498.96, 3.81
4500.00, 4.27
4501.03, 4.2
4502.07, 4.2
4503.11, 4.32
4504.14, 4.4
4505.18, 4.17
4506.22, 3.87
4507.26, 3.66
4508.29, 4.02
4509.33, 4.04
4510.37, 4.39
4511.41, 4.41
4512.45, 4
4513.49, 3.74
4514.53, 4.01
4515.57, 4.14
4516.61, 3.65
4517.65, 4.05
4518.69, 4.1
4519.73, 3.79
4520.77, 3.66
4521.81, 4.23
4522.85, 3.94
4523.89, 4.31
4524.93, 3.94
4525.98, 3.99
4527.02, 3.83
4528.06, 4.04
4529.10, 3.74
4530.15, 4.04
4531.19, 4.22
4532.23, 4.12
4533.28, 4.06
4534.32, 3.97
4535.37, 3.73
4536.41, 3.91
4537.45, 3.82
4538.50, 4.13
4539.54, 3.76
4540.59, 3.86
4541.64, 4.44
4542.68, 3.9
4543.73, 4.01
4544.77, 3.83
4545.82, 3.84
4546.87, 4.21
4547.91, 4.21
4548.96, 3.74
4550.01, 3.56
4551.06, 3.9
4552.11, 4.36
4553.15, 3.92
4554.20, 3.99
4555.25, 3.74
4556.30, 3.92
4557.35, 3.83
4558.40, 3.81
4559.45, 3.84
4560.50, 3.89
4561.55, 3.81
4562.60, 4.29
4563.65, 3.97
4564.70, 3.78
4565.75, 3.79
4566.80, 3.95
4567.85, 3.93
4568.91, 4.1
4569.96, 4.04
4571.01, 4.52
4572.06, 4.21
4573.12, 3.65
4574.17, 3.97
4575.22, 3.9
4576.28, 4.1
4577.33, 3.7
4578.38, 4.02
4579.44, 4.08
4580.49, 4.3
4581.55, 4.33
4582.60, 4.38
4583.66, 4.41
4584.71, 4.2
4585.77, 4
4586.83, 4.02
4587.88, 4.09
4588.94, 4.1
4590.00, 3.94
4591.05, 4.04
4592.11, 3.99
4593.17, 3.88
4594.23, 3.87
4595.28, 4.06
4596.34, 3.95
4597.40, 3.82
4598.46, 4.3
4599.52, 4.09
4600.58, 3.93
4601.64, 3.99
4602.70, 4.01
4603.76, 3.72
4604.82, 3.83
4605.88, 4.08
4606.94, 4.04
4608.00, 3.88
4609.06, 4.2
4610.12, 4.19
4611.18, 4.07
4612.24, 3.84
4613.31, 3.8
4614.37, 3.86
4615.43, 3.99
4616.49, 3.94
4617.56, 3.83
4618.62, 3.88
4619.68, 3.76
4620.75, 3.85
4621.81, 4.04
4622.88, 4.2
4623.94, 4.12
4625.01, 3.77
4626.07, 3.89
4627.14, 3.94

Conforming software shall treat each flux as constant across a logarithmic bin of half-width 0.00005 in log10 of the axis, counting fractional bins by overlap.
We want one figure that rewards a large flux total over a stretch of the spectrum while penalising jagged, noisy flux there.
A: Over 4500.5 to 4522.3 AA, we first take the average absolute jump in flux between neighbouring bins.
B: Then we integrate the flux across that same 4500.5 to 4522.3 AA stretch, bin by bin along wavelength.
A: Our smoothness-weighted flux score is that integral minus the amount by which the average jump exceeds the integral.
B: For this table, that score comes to 176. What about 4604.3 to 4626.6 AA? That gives 176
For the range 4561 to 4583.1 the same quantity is 178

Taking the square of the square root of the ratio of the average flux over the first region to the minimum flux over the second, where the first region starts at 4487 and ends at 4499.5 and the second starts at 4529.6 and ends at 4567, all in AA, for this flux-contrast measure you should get 1.12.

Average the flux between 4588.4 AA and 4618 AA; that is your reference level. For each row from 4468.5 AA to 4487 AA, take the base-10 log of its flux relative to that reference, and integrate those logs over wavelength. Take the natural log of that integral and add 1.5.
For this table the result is 0.1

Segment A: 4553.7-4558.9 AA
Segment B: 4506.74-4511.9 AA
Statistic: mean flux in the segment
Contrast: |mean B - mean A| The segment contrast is 0.25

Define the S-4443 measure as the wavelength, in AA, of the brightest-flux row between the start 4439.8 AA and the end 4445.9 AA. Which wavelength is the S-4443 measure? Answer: 4441.32 AA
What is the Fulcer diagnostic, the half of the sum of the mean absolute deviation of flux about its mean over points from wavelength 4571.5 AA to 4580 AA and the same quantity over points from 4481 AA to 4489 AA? 0.15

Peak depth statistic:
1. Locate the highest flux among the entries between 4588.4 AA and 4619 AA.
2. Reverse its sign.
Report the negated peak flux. -4.30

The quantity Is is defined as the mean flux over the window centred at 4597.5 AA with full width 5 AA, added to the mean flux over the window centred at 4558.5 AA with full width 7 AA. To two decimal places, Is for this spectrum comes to 7.88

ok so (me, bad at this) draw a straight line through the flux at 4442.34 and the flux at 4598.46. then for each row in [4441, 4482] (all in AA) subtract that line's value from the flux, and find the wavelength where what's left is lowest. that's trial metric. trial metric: 4456.69 AA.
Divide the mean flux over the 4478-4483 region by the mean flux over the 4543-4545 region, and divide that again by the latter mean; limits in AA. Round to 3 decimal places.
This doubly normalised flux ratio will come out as 0.268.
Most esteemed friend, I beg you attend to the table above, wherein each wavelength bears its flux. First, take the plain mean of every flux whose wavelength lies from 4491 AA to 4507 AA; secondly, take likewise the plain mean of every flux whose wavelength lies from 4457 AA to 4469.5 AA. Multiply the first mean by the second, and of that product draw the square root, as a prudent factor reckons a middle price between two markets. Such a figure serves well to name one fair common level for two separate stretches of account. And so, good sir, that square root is 3.97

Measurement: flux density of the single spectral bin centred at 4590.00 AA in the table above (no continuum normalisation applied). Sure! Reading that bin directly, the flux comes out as 3.94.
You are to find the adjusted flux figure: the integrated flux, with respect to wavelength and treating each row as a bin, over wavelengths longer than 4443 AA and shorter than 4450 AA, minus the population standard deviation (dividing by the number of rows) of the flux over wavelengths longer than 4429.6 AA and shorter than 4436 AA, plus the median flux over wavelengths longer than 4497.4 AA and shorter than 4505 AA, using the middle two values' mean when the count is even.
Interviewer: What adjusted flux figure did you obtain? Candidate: 31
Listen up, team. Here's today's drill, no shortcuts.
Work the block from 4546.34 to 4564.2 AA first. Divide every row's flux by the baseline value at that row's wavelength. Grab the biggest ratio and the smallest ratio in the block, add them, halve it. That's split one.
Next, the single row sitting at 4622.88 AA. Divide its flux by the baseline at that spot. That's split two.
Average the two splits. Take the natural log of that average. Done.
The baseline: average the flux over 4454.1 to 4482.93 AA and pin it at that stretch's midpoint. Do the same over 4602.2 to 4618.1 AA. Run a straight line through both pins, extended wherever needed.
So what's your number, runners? 0.031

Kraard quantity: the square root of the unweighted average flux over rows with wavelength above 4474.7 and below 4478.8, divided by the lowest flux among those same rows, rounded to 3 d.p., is 0.597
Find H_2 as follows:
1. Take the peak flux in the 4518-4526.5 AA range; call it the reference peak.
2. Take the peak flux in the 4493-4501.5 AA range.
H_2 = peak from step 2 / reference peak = 1.00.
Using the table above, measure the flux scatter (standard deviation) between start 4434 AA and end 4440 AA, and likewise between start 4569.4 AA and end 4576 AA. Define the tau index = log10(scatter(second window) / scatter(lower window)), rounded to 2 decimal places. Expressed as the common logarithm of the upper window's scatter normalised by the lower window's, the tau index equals -0.17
